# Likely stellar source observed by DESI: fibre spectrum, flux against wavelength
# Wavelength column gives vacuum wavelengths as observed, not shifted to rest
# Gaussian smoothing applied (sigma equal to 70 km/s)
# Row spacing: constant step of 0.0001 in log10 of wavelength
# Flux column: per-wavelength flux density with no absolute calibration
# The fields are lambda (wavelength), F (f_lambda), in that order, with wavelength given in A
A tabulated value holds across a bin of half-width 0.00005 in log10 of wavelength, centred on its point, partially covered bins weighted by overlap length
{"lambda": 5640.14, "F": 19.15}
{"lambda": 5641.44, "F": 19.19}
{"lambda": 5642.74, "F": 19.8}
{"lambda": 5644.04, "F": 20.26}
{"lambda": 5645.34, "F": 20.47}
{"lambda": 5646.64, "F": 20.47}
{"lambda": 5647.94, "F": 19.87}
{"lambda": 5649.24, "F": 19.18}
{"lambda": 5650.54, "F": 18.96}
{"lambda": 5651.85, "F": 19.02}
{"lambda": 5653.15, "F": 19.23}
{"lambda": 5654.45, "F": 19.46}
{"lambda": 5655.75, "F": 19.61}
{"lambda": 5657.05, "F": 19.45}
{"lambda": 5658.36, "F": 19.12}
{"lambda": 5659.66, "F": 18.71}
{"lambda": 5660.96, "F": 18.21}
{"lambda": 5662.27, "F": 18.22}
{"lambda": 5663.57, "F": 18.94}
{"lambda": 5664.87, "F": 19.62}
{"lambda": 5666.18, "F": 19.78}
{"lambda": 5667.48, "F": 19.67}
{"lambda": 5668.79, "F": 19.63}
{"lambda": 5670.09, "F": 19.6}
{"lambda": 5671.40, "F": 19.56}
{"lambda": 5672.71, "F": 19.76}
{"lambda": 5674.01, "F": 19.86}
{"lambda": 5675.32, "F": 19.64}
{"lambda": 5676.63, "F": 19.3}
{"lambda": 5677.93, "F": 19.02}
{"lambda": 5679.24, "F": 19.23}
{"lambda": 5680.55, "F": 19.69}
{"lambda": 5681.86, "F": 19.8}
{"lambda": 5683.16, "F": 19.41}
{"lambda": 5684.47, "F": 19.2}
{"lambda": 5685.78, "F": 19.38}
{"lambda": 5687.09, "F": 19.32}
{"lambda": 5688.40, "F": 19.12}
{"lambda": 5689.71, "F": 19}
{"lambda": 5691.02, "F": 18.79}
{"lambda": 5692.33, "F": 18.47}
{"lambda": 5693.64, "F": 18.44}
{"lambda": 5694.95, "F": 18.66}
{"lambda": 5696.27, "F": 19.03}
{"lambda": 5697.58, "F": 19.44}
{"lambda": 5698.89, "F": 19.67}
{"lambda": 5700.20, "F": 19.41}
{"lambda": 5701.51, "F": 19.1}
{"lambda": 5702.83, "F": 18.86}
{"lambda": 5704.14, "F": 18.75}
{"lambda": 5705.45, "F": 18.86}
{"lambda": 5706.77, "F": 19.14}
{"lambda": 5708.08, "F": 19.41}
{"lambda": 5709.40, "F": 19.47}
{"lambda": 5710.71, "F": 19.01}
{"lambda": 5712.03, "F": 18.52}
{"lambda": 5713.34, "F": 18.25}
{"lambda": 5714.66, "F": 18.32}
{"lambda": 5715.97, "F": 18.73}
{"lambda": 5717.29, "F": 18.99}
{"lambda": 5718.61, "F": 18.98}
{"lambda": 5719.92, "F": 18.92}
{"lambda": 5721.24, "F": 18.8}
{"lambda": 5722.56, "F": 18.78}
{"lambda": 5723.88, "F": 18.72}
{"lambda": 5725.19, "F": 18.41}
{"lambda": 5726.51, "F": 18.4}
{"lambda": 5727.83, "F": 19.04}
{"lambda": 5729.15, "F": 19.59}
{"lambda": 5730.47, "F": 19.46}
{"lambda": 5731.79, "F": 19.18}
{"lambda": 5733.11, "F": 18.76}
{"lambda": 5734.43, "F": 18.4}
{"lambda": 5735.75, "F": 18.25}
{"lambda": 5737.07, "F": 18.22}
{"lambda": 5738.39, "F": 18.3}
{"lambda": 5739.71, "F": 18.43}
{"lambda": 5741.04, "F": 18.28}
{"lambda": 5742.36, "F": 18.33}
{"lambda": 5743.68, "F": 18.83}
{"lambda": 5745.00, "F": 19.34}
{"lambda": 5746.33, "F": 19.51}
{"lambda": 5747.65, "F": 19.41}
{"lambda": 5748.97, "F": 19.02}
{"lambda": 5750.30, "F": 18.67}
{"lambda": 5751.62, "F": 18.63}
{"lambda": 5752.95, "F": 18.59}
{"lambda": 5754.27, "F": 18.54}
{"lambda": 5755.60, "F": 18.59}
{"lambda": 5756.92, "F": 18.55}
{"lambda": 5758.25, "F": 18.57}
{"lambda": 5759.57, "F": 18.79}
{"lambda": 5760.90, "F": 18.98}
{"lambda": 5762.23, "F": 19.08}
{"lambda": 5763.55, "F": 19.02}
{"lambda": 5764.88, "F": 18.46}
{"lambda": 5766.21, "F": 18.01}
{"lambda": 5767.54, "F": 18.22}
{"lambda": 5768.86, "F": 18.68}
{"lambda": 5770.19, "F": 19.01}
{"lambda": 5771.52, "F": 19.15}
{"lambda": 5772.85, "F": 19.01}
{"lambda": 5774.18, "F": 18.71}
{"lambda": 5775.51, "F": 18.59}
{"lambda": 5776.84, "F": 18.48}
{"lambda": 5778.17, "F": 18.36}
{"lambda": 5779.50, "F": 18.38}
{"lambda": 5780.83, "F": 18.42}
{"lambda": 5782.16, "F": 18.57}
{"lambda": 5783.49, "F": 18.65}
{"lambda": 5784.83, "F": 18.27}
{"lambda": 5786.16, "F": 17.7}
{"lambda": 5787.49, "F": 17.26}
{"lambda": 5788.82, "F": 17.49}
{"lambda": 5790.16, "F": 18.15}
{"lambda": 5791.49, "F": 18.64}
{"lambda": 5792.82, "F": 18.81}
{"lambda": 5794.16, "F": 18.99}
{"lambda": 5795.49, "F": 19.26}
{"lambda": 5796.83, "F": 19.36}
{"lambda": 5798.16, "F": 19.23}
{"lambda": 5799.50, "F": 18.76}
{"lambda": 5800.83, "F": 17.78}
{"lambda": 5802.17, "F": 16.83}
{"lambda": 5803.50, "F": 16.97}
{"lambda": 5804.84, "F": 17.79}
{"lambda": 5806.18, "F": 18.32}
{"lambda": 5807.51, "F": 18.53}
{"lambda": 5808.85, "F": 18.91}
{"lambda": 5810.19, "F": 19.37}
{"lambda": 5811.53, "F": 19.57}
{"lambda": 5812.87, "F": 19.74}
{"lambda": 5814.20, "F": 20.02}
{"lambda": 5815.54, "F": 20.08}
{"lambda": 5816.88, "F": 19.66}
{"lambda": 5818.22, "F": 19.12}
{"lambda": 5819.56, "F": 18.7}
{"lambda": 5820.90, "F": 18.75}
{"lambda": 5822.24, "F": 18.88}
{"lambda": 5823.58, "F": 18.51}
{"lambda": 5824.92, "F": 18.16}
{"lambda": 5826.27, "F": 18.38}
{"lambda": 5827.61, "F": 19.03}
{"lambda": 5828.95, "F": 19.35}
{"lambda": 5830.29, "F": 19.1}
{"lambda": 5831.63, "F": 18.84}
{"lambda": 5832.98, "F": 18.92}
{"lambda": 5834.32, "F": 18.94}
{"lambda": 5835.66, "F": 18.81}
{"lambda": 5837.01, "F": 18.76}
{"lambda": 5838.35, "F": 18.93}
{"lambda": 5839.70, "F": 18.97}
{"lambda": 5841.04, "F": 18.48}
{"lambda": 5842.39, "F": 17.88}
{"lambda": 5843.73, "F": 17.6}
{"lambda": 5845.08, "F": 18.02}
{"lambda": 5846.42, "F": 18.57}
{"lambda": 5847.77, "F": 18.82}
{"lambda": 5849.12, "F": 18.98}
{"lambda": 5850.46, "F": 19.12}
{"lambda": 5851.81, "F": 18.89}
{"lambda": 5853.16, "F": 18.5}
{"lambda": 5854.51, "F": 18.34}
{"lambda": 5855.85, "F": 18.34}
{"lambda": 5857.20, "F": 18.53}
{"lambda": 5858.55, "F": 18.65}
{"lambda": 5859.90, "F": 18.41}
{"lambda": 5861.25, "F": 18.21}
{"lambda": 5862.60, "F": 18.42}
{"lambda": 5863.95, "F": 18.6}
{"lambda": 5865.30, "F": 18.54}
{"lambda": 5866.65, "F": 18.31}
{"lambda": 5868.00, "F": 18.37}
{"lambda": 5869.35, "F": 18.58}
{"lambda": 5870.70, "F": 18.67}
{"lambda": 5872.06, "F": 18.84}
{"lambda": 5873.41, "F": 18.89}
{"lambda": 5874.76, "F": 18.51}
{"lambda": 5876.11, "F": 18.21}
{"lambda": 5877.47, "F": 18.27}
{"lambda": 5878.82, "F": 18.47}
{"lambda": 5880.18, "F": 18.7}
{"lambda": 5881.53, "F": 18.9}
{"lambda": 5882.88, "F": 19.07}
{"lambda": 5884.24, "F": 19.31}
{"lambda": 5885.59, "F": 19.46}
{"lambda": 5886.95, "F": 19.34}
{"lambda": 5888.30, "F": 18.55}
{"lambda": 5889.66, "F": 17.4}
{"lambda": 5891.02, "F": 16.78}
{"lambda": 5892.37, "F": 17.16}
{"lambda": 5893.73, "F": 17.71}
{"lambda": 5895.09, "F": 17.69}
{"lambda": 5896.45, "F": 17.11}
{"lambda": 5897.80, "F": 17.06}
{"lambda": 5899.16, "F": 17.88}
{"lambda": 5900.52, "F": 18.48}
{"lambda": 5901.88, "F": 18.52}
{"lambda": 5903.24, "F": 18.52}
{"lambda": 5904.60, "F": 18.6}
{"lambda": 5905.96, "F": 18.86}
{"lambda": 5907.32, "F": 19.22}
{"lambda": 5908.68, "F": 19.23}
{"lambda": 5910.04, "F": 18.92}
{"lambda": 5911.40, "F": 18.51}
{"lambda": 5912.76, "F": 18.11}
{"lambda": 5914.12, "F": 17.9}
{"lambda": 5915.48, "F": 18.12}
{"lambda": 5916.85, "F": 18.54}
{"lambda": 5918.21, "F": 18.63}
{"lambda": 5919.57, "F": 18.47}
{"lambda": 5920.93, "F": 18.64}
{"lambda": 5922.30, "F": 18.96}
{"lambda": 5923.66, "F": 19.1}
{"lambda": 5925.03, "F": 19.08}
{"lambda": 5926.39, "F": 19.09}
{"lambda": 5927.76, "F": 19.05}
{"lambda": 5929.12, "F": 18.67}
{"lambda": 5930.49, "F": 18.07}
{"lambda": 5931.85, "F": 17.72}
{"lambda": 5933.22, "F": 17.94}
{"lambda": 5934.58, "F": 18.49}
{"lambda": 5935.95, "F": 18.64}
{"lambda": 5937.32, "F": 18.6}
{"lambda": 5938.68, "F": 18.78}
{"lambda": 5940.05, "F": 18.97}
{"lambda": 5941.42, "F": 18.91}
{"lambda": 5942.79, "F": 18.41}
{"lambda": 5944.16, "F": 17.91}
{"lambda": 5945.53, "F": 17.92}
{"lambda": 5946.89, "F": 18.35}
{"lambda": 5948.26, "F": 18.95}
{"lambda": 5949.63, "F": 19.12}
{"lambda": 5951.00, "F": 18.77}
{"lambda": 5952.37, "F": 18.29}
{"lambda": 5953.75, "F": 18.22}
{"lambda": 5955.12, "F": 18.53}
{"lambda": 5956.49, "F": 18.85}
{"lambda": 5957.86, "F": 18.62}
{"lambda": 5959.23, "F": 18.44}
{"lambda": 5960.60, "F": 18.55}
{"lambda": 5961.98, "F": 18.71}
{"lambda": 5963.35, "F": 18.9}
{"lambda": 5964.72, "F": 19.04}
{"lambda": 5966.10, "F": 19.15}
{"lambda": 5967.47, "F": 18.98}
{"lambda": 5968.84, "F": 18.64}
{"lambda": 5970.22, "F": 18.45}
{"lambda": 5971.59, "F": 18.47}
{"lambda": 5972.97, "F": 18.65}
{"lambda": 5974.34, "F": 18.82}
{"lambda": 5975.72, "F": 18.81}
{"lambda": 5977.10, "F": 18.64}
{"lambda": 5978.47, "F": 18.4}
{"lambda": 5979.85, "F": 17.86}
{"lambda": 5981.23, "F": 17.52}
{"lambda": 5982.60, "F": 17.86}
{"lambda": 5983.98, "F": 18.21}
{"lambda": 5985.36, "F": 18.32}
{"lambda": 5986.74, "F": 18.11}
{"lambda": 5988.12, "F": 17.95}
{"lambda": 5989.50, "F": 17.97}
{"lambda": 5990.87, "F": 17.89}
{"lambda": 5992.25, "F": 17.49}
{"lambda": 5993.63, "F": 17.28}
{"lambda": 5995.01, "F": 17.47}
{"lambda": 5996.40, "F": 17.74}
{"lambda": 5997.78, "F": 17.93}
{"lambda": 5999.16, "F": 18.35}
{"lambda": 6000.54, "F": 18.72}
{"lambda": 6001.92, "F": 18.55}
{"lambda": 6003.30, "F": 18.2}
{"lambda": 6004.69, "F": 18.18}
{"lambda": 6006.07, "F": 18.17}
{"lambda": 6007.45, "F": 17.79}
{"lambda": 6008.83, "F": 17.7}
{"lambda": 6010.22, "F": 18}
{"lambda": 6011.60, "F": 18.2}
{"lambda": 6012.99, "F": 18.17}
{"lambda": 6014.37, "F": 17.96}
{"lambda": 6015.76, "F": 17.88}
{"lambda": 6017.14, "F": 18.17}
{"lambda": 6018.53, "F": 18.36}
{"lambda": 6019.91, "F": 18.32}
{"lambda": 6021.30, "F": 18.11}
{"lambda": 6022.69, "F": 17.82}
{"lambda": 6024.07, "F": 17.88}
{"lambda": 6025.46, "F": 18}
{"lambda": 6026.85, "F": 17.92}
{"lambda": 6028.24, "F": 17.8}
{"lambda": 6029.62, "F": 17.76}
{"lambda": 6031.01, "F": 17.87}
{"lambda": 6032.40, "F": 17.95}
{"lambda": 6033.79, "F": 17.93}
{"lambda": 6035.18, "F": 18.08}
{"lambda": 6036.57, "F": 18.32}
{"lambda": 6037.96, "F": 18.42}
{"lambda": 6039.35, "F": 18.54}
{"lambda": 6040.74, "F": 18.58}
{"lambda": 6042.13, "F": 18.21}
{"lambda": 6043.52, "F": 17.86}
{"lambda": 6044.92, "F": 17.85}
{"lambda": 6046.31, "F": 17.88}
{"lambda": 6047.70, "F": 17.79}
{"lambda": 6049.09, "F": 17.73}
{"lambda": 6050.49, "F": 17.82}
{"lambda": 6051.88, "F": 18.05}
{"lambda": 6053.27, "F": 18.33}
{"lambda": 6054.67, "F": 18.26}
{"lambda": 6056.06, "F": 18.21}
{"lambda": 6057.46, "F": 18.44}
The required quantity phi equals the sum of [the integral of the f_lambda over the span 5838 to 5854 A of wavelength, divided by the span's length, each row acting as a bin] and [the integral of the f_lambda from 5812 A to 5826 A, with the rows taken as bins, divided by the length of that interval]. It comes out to 37.7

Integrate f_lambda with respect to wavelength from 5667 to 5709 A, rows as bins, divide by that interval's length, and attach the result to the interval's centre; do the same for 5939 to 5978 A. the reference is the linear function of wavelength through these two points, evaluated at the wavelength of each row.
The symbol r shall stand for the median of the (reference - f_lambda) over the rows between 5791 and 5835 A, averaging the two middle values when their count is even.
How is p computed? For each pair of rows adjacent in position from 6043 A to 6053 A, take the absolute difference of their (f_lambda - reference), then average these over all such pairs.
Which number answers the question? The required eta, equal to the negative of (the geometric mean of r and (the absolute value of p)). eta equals -0.08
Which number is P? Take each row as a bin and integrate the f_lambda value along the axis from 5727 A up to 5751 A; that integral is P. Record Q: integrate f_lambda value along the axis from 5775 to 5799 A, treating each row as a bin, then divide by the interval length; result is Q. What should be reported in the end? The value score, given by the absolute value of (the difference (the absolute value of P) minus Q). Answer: 433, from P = 452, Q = 18.5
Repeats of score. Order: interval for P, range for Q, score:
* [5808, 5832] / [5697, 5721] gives 440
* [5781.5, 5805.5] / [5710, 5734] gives 419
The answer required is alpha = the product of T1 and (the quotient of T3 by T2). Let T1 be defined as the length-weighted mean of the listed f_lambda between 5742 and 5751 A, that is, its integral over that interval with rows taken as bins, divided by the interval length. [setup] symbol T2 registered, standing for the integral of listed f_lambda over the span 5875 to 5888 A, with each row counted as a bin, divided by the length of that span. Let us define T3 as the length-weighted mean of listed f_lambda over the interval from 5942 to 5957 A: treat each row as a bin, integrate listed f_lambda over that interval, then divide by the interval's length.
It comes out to 18.7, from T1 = 19.0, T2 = 18.8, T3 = 18.5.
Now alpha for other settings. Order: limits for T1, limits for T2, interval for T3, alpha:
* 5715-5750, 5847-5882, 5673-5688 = 19.7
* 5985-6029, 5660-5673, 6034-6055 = 16.9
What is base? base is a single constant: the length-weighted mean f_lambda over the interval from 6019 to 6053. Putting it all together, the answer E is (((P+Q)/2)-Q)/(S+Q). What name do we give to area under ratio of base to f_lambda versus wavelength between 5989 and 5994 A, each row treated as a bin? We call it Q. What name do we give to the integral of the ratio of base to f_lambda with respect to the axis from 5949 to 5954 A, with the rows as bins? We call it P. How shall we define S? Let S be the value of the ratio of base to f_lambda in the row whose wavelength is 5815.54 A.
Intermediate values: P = 4.8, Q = 5.1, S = 0.90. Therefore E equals -0.02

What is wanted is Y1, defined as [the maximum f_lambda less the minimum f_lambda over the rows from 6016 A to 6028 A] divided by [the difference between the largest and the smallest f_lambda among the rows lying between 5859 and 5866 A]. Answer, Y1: 1.38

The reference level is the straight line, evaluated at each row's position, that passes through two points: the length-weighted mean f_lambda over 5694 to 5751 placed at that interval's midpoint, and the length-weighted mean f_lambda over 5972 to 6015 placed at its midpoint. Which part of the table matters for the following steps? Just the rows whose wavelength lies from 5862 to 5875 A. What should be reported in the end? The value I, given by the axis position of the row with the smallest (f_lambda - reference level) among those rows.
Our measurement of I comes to 5866.65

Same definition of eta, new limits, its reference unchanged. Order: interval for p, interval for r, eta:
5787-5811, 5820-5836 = -0.18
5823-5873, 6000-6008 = -0.28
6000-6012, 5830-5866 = -0.22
